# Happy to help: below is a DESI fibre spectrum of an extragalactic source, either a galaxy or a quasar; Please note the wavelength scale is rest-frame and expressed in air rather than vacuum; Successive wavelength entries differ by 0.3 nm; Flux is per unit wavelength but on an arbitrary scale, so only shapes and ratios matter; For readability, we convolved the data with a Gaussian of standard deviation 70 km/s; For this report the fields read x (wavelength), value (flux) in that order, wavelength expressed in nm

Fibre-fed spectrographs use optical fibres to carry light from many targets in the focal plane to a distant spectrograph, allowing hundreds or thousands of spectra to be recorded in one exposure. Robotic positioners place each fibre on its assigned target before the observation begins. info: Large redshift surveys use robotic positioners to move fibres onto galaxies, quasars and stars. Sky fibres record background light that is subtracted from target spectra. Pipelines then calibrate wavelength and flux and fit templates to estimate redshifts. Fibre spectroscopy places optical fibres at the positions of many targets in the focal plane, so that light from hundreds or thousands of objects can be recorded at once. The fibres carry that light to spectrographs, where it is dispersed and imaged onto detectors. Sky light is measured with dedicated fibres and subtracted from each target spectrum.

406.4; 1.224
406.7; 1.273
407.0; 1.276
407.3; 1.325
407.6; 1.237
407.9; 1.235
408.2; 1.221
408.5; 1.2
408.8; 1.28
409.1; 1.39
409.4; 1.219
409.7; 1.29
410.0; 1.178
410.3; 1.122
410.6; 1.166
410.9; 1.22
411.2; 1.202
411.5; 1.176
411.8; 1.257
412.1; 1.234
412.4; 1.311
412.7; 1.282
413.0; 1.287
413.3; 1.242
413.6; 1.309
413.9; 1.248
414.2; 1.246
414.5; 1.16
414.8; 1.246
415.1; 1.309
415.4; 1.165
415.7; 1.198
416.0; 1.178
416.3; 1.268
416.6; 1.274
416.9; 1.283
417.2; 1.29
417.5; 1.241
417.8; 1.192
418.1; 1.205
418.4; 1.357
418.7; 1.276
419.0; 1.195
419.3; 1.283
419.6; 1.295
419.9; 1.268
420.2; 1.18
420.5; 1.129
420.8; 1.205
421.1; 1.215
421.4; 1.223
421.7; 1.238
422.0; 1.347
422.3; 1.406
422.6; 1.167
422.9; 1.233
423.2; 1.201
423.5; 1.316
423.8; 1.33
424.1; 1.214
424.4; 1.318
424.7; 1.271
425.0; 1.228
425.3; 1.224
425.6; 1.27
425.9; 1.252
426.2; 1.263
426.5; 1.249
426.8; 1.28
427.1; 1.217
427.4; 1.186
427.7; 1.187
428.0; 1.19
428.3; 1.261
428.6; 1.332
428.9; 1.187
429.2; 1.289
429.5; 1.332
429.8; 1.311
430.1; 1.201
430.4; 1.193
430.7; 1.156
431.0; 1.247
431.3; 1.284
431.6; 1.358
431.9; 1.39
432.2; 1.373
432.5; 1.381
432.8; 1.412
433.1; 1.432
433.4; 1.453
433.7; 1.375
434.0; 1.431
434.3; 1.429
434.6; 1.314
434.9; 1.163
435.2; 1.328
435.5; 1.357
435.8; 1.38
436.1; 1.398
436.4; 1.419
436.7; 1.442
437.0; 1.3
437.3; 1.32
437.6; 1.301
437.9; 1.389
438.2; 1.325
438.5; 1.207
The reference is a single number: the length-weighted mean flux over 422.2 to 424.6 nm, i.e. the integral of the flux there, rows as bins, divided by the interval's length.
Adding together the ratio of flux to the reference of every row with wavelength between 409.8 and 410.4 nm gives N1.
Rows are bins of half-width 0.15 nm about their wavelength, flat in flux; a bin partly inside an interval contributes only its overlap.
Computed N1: 1.81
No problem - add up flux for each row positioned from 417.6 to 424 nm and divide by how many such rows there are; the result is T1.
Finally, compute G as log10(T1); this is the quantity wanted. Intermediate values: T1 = 1.25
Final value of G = 0.097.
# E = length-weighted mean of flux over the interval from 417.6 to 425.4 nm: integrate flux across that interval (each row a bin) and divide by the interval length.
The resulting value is 1.251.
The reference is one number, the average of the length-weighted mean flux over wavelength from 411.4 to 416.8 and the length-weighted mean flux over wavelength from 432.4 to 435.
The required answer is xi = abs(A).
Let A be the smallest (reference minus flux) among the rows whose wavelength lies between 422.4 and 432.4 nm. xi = 0.08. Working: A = -0.08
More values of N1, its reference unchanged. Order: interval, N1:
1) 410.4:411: 1.88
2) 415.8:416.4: 1.93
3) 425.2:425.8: 1.96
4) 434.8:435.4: 1.96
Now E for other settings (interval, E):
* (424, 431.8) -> 1.251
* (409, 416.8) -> 1.237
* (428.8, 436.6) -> 1.332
